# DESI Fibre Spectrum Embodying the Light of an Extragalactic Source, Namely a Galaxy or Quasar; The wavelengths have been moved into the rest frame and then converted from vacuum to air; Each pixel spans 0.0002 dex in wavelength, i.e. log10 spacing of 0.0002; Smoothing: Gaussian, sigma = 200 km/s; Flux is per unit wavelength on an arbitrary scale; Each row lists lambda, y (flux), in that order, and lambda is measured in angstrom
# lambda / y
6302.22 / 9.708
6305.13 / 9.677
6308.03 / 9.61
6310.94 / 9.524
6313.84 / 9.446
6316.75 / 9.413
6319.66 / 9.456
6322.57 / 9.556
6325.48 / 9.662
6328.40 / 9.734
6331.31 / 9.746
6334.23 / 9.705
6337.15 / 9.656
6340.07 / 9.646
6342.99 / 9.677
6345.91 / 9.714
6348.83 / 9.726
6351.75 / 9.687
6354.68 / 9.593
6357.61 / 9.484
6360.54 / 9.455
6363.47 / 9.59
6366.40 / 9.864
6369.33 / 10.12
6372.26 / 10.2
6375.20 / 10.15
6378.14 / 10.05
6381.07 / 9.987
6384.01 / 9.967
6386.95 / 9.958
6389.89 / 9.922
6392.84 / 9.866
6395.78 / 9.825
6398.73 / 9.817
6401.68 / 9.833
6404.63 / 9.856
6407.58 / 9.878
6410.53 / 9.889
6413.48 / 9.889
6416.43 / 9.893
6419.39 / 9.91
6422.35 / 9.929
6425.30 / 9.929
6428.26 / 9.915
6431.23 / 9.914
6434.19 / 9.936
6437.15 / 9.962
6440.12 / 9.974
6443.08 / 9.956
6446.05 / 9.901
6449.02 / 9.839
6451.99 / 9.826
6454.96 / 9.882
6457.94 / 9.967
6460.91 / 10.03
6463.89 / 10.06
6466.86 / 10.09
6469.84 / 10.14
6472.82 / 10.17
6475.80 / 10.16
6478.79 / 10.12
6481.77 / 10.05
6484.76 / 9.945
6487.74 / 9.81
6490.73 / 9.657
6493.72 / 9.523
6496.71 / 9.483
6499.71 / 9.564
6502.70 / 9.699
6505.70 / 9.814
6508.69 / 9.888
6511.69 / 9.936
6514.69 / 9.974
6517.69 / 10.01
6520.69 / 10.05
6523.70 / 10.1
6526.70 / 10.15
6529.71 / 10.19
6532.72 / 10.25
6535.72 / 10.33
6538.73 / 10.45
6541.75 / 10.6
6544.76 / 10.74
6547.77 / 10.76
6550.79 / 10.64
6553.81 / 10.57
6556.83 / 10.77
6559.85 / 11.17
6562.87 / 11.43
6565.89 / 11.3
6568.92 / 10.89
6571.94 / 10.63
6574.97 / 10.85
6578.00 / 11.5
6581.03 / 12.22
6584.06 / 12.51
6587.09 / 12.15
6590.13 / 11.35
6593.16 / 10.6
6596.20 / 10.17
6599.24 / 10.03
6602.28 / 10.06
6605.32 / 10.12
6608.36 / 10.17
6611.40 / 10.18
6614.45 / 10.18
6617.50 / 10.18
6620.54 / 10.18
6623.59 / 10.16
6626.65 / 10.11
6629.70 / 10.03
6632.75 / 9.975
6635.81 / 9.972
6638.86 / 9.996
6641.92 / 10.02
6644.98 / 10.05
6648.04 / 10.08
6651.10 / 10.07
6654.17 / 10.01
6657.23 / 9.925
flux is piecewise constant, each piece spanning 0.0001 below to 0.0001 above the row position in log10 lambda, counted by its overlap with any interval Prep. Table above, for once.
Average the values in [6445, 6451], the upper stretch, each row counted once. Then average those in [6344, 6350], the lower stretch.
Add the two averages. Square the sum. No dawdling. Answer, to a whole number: 384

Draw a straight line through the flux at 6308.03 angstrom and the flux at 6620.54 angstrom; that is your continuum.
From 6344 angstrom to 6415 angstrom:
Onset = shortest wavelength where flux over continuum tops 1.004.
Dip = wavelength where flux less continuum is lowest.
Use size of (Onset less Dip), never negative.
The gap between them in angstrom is 11.7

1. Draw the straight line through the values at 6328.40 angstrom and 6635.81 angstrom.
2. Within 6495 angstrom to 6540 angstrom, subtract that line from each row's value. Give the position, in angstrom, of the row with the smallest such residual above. 6496.71 angstrom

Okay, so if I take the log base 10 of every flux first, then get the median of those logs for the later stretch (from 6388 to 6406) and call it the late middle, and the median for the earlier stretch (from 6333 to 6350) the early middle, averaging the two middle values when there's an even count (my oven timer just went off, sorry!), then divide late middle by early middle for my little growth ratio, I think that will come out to 1.007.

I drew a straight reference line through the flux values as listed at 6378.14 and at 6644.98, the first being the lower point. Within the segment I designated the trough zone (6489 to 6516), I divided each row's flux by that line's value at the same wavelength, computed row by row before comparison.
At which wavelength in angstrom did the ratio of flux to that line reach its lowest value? 6496.71 angstrom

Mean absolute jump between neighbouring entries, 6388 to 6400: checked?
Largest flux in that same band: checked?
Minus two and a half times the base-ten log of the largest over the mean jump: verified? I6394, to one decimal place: -6.1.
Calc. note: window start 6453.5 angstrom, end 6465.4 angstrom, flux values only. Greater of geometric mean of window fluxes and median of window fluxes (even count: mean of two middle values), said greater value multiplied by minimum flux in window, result 99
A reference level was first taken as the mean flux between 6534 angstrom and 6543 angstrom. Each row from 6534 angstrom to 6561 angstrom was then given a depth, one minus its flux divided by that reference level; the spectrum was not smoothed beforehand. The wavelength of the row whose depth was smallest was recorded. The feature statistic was 6559.85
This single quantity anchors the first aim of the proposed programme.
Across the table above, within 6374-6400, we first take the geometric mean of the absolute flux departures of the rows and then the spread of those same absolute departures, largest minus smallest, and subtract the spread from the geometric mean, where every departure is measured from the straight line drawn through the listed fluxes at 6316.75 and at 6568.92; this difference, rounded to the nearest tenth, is -0.3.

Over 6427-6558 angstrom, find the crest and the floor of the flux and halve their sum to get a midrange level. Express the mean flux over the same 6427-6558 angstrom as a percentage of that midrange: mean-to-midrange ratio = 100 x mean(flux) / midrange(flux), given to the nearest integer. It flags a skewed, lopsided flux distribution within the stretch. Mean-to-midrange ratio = 99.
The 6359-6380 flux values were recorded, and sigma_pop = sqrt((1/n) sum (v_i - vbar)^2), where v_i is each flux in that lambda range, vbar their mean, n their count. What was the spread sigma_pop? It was 0.27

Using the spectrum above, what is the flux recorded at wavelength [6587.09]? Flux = 12.15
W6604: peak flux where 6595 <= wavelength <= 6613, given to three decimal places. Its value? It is 10.180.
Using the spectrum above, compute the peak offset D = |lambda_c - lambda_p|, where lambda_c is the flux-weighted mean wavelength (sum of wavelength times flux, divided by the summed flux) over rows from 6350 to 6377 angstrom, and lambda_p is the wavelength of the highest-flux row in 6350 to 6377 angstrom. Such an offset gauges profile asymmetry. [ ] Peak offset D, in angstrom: 8.6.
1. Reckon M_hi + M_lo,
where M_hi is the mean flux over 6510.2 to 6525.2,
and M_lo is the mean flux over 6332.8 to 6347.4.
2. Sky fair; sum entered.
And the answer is 19.7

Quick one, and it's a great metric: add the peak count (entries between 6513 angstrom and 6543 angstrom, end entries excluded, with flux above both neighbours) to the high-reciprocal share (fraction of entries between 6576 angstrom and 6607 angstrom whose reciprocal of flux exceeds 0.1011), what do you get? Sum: 0.00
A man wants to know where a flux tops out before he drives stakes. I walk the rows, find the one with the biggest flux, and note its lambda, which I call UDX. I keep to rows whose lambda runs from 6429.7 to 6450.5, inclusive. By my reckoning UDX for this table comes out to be 6440.12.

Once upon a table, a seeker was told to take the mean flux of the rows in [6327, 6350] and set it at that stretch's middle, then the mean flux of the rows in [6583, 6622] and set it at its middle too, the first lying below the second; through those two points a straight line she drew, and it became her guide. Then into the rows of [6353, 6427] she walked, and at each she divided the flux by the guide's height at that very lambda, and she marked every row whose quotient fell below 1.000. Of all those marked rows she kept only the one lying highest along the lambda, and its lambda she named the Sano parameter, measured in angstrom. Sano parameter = 6425.30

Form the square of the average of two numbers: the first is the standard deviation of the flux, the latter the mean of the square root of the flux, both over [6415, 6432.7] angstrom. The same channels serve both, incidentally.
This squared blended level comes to 2.5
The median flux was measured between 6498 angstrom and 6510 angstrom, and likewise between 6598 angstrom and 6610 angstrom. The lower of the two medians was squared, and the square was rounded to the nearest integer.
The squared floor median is 95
